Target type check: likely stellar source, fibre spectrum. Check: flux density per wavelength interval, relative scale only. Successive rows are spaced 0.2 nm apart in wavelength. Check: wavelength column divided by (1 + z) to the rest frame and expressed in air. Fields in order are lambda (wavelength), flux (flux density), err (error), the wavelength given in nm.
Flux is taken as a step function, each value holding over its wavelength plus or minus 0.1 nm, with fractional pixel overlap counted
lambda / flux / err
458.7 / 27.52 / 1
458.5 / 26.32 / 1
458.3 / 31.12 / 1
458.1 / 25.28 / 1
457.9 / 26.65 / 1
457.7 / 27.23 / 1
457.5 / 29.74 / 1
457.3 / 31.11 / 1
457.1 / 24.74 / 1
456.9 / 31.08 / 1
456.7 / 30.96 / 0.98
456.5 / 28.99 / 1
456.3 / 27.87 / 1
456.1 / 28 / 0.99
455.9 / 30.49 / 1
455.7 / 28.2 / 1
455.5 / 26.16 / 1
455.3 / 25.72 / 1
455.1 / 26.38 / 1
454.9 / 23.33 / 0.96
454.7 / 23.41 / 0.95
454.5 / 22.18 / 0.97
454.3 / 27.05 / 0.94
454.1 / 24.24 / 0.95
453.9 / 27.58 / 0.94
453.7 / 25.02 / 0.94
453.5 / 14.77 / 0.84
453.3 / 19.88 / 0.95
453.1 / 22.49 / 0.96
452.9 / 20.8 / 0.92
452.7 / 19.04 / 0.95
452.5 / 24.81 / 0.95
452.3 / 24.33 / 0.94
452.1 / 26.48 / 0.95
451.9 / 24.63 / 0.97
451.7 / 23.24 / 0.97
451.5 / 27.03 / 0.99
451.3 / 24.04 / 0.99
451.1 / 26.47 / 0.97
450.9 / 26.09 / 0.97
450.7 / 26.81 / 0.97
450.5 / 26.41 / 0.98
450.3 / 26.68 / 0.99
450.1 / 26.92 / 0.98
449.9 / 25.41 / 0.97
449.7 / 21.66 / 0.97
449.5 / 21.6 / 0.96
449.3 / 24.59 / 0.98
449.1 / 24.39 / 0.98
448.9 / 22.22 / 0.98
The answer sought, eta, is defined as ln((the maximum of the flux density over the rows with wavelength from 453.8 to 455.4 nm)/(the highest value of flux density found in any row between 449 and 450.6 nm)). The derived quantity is 0.02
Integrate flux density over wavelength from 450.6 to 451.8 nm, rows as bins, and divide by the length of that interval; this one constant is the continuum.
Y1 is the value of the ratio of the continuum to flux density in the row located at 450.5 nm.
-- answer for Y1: 0.97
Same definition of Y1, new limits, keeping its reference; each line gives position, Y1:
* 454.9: 1.10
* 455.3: 1.00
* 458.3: 0.82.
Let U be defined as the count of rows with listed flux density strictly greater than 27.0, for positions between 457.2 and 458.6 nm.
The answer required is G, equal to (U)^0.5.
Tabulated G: 2.0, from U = 4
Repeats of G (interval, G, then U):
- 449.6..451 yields 0.0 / 0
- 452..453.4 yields 0.0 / 0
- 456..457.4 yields 2.4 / 6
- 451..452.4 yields 1.0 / 1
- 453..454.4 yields 1.4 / 2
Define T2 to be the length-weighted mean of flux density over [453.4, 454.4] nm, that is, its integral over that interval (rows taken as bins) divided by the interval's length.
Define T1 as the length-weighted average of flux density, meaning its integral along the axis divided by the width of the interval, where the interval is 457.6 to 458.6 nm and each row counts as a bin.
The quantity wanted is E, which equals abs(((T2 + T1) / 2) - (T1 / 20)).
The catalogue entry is 24.2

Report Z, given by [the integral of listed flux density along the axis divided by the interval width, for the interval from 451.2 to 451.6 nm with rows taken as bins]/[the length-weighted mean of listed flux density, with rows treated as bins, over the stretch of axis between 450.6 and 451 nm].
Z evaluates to 0.97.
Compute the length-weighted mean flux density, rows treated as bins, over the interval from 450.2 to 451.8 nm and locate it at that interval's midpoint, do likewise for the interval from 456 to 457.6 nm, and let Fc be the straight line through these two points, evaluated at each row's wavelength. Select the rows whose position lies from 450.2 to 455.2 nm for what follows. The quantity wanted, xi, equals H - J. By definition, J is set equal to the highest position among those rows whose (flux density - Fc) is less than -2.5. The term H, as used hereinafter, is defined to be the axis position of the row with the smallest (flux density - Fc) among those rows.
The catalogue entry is -1.40 nm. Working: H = 453.5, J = 454.9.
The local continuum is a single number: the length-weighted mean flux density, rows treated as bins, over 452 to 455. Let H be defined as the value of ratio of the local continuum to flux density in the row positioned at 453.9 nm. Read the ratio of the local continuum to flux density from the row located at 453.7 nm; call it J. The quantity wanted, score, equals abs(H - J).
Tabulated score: 0.085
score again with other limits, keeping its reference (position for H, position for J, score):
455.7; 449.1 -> 0.128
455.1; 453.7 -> 0.047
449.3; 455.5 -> 0.056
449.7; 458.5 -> 0.188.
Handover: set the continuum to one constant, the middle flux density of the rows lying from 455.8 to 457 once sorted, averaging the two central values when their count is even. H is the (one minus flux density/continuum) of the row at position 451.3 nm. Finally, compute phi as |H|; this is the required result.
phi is 0.192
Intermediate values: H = 0.192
